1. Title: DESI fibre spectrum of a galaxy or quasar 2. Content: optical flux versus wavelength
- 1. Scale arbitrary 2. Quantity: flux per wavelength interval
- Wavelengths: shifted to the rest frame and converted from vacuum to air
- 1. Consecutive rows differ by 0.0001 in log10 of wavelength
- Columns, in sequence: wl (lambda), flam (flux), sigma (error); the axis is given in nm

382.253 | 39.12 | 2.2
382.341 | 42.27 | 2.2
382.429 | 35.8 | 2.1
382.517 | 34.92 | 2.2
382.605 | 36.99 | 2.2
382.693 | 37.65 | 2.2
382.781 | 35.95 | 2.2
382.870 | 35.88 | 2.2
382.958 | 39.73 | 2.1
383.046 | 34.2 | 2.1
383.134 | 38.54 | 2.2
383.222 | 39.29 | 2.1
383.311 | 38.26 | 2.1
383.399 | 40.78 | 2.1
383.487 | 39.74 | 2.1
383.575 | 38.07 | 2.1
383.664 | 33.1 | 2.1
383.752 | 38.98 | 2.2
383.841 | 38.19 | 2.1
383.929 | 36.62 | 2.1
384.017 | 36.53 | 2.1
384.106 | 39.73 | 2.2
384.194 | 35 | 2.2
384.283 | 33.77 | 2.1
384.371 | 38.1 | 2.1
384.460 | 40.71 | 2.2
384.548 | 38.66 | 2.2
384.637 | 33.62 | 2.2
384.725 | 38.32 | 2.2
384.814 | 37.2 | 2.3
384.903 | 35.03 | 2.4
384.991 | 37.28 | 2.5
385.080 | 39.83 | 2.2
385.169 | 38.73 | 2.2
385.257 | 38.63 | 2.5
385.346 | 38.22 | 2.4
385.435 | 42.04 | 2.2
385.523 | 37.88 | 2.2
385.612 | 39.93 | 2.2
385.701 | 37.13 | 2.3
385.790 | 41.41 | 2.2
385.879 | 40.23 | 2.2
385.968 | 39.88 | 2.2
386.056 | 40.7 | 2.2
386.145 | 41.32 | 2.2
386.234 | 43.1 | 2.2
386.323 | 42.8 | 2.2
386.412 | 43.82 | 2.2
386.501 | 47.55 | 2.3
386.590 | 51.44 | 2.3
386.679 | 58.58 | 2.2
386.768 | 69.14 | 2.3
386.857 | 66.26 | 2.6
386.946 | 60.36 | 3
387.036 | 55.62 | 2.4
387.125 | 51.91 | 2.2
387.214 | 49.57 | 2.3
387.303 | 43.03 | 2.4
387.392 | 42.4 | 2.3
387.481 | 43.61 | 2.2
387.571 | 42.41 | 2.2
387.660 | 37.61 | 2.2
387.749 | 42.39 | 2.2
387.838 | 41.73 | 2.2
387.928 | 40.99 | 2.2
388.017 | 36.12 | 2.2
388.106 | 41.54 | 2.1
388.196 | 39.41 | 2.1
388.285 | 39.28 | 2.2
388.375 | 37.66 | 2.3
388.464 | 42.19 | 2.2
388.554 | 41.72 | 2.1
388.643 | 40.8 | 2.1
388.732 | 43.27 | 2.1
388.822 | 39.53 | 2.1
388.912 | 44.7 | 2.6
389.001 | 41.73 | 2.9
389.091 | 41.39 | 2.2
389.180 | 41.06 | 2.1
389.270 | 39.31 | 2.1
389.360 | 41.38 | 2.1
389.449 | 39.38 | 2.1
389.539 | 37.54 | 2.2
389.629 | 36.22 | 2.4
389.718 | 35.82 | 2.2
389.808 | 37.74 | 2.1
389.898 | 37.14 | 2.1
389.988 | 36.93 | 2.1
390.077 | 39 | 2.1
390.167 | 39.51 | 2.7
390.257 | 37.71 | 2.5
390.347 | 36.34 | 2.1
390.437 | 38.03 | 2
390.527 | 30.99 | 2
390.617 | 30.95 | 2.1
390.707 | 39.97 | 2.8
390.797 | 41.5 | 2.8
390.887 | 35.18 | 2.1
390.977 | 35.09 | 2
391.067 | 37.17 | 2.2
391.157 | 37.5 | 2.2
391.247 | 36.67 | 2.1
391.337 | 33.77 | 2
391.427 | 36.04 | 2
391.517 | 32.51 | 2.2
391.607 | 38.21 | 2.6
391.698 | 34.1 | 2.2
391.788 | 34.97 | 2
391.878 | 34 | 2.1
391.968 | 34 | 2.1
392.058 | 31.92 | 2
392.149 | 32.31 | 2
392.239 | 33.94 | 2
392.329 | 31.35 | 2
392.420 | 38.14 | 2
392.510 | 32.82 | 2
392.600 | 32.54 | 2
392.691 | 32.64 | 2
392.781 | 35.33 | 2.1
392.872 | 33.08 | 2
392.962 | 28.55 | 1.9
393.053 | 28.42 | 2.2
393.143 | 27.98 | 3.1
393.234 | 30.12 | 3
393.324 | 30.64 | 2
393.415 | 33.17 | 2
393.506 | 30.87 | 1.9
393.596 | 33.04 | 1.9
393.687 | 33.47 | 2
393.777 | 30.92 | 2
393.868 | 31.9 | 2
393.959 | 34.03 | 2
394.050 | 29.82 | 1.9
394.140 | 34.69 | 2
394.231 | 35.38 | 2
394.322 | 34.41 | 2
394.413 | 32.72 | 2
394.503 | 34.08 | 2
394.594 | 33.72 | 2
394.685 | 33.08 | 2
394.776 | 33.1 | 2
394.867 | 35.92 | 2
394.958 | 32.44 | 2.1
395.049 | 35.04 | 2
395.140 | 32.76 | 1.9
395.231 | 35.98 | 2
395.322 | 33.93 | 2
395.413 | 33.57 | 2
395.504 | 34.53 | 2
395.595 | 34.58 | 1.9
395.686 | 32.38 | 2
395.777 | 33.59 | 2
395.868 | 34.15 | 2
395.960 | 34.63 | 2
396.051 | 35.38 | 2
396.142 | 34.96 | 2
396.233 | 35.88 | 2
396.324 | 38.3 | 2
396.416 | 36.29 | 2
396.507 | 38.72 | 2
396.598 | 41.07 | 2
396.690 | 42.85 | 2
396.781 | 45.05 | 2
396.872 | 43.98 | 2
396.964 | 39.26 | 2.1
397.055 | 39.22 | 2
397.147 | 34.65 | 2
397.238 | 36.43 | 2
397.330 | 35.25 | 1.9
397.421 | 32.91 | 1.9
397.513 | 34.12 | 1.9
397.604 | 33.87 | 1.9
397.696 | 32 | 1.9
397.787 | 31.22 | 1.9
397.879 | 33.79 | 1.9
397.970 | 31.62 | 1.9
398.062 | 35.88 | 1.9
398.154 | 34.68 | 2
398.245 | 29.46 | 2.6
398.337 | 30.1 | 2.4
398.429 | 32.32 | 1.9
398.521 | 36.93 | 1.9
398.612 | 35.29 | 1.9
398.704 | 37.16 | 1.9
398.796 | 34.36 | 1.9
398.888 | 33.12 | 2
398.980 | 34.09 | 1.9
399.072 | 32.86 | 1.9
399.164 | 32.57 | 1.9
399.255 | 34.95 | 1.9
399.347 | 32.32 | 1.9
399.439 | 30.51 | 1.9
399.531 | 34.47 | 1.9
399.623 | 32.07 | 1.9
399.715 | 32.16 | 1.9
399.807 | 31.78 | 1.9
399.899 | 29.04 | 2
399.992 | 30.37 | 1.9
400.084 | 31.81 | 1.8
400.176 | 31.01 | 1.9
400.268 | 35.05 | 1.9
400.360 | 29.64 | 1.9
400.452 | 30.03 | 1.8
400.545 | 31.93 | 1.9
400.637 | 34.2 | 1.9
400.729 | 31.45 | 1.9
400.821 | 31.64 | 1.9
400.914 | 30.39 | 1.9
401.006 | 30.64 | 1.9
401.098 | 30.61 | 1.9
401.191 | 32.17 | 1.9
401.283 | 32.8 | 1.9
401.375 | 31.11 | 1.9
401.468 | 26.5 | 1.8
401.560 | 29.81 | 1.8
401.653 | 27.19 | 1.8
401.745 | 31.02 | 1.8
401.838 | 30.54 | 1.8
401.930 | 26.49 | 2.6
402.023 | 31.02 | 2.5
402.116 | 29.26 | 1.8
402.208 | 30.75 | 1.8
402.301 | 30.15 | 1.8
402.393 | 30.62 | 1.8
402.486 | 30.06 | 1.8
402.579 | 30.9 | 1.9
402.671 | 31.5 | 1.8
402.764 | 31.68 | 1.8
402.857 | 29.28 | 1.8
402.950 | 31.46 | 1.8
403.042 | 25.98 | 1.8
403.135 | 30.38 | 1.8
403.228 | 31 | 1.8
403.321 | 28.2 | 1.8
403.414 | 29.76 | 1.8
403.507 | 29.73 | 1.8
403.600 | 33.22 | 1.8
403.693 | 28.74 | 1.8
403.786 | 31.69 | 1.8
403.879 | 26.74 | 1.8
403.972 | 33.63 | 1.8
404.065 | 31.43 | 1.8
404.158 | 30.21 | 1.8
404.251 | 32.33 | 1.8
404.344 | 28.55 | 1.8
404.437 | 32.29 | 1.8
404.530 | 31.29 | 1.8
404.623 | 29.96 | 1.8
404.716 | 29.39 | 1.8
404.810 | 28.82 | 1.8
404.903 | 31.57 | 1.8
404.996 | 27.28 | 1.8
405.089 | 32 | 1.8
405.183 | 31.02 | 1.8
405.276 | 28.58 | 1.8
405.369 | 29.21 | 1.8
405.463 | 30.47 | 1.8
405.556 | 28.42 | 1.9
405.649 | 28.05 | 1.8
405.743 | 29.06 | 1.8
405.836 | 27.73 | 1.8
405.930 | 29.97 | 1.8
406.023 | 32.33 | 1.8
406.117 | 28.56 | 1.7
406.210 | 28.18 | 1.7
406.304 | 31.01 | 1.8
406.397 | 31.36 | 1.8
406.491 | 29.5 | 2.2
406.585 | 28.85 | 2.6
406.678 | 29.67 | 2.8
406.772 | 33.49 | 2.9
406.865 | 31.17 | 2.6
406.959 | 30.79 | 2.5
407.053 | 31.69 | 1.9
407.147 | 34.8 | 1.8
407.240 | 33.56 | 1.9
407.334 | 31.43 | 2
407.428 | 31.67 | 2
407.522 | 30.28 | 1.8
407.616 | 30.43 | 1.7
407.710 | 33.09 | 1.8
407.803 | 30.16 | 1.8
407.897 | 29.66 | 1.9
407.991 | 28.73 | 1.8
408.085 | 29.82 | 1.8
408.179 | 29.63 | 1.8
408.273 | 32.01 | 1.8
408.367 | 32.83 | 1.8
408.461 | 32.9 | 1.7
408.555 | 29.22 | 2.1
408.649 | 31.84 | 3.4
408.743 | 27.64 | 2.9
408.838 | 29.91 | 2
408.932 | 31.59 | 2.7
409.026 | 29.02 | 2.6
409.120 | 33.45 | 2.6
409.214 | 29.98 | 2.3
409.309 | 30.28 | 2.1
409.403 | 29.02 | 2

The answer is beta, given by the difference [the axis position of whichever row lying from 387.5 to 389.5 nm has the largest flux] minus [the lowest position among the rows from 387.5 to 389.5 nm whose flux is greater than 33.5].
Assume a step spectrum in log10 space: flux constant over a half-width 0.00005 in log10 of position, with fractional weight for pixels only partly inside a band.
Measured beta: 1.34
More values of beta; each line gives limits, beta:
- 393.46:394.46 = 0.27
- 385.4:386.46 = 0.98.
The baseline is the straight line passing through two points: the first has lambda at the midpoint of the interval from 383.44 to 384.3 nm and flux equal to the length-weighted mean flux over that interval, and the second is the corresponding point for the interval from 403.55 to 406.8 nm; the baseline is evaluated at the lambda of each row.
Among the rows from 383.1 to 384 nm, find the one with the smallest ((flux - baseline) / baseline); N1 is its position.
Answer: 383.664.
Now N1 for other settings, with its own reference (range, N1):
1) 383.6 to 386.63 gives 383.664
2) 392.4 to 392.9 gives 392.600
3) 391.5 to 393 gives 392.962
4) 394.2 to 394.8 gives 394.413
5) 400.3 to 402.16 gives 401.468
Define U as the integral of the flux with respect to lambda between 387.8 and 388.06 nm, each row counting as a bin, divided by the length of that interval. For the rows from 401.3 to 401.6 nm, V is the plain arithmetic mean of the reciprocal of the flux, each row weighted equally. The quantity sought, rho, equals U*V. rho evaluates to 1.36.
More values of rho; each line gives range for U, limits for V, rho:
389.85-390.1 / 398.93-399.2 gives 1.13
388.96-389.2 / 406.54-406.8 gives 1.36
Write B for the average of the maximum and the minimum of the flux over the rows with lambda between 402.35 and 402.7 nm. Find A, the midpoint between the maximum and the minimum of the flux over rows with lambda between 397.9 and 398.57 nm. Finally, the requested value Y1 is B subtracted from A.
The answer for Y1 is 2.4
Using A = 33.2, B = 30.8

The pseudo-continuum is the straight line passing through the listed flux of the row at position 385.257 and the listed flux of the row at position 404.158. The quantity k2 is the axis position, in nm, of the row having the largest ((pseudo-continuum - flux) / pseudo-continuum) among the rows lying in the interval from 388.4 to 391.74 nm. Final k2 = 390.617 nm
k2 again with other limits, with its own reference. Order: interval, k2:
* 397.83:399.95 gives 398.245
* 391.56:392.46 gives 392.329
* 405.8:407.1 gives 405.836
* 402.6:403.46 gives 403.042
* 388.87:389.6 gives 389.539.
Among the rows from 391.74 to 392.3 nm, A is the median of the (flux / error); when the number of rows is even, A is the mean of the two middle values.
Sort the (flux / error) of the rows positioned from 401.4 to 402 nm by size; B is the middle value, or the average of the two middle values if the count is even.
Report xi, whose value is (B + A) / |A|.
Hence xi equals 1.98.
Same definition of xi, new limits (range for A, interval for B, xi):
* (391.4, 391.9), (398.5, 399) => 2.16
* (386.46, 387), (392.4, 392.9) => 1.69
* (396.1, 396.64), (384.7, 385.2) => 1.90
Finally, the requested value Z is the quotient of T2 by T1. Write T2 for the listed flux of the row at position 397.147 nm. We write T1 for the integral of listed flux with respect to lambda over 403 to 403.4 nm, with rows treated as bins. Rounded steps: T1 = 11.6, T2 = 34.65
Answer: 2.99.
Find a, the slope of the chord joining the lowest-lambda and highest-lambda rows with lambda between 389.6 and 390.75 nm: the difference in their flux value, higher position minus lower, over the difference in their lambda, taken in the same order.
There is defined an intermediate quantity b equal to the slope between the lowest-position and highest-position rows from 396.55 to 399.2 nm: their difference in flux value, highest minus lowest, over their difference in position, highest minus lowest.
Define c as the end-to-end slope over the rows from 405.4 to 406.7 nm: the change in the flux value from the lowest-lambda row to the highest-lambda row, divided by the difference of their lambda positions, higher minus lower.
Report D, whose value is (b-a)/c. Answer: 10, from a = 3.5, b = -3.3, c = -0.7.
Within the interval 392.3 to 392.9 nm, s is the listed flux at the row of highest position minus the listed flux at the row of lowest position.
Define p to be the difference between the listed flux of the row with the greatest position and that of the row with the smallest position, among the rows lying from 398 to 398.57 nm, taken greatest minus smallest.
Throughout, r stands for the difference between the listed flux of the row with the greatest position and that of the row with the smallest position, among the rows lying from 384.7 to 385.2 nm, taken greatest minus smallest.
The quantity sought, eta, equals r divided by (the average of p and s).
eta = 0.3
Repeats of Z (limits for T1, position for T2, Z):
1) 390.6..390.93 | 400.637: 2.77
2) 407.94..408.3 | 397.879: 3.14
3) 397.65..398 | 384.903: 3.10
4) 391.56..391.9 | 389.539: 3.12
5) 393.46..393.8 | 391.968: 3.11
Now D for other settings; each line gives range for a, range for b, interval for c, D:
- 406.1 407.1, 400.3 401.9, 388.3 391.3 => 8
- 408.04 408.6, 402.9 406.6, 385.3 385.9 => 0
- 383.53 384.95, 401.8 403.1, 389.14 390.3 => 0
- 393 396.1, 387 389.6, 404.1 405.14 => -5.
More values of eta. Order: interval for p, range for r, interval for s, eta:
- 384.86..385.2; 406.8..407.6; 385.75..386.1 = -0.6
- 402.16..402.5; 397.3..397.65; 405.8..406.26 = 11.5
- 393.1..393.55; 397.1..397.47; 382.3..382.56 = 0.8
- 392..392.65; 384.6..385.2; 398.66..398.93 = -3.0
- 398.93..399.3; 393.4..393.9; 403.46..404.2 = -1.9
